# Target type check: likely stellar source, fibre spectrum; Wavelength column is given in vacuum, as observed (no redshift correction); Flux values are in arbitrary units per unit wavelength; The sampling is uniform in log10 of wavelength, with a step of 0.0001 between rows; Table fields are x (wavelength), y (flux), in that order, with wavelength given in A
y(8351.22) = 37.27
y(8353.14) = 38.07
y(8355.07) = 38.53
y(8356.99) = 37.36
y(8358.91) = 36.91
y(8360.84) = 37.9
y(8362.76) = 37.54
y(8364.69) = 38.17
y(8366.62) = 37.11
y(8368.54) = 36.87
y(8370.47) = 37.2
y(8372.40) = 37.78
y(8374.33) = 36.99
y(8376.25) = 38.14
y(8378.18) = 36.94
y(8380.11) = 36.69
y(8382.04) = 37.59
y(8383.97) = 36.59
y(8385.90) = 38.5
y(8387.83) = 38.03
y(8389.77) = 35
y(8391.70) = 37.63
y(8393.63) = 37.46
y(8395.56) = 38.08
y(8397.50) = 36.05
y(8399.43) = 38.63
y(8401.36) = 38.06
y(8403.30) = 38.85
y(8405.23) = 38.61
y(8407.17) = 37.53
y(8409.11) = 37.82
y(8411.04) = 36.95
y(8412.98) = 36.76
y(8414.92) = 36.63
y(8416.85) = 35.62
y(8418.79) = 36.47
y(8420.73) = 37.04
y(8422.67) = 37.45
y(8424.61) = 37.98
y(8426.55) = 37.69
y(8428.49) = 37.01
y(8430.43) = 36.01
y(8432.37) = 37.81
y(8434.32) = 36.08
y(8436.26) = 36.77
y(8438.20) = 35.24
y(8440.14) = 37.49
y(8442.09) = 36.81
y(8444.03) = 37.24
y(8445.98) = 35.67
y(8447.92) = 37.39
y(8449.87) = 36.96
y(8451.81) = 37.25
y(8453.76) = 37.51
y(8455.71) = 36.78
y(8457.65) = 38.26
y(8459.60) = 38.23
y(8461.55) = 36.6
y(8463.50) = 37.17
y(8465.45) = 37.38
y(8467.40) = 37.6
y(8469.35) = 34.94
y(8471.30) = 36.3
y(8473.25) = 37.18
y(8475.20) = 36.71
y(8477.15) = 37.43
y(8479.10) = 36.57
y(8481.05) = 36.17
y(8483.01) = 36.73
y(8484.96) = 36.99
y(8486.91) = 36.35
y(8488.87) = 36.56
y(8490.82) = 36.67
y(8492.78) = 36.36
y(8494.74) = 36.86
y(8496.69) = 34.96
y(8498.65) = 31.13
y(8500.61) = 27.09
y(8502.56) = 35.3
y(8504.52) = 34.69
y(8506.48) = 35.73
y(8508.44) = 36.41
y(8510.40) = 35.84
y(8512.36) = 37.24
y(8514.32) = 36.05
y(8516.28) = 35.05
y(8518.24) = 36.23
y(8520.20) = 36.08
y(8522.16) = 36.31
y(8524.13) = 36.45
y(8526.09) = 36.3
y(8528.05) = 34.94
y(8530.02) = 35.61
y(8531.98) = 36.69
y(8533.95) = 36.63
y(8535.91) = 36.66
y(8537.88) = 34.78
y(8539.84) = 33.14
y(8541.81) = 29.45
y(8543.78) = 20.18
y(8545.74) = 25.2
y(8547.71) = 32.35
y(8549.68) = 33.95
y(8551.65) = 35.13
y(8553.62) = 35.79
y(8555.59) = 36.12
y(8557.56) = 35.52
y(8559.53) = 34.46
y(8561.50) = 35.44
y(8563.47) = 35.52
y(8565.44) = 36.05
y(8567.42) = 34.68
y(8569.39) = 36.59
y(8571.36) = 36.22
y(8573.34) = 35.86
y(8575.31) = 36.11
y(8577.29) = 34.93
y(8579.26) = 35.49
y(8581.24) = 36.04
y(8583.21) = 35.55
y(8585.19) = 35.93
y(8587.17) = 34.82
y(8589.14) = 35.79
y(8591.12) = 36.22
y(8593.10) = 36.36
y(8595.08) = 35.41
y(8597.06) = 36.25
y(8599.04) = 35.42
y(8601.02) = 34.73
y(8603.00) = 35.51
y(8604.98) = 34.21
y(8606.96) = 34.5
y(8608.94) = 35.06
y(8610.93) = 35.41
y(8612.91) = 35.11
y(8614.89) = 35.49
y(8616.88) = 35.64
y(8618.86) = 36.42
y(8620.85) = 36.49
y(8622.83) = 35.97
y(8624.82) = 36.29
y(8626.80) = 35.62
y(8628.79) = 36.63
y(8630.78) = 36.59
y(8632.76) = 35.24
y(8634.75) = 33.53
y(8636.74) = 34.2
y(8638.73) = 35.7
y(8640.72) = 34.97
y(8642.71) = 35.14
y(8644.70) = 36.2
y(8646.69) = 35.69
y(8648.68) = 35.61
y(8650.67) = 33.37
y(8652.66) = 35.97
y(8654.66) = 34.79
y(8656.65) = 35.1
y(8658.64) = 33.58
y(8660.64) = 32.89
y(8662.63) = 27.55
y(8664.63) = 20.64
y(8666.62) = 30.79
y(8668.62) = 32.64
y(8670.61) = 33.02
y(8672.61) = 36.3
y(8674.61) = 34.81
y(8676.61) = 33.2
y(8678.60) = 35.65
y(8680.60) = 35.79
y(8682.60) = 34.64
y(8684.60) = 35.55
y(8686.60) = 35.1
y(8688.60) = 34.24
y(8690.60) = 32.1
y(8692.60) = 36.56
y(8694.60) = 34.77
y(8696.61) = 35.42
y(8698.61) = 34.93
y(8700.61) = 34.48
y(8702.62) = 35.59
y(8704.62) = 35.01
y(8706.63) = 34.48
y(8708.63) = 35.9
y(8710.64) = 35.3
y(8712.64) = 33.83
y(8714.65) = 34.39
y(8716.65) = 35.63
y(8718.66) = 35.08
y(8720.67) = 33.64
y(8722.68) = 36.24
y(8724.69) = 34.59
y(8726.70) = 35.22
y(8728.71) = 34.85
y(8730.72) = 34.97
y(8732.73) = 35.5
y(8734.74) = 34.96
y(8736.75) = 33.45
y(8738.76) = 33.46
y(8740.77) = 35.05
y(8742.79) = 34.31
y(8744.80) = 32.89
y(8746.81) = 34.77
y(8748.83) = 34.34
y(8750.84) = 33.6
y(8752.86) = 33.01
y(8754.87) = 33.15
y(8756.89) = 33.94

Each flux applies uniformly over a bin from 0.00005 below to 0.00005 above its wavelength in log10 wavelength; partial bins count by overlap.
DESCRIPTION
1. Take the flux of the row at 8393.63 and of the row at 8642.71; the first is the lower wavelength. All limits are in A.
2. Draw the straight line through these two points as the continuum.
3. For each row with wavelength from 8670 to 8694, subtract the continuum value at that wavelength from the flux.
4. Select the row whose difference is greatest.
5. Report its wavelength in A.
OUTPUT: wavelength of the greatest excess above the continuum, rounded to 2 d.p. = 8692.60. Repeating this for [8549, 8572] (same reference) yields 8569.39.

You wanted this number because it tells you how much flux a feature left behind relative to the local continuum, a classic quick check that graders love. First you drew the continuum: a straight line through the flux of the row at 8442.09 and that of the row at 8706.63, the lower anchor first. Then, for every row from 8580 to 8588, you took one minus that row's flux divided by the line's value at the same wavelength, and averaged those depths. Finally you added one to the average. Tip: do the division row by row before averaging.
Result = 1.00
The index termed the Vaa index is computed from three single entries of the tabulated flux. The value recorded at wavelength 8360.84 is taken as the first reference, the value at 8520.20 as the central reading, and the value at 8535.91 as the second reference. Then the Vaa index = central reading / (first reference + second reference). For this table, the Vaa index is 0.484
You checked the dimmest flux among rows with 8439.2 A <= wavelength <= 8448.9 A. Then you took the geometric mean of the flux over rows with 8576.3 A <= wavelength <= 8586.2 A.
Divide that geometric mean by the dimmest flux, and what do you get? 1.00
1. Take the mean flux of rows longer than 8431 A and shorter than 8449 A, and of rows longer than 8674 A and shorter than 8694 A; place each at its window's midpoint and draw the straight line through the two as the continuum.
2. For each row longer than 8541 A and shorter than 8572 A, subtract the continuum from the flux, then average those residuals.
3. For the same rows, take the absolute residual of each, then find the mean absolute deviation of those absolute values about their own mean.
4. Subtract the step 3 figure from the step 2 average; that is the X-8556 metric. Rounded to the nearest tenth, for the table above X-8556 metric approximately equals -5.7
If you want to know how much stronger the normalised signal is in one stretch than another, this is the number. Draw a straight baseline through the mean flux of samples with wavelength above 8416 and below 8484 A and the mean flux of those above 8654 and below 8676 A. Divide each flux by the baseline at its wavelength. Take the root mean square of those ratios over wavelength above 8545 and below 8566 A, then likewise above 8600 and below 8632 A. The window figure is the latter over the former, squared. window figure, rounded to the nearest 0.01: 1.17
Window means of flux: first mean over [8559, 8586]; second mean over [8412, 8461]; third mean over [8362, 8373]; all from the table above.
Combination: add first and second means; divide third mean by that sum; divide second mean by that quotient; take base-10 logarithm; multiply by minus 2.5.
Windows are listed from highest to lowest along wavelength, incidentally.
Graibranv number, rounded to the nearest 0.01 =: -4.64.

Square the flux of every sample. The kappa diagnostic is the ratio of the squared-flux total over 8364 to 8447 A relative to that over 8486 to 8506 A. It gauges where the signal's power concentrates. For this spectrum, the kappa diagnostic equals 4.9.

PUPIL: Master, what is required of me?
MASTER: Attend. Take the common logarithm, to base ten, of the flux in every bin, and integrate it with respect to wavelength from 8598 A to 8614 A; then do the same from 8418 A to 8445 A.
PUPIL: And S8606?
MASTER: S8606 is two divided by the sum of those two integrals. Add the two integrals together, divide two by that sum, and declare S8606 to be 0.0298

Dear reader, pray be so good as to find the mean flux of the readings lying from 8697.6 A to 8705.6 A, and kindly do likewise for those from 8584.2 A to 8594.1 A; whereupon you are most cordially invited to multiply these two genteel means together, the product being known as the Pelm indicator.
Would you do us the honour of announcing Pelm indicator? 1254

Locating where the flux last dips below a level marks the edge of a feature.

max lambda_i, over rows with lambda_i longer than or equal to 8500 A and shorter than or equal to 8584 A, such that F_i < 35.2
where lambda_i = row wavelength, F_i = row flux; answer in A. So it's 8577.29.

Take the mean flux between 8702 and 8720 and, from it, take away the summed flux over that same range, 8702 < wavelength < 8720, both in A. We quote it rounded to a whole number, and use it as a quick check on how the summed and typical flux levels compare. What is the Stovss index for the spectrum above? -280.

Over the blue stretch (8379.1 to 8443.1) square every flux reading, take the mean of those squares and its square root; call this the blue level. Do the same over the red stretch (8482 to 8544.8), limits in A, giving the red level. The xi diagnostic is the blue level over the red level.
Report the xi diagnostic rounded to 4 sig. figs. 1.062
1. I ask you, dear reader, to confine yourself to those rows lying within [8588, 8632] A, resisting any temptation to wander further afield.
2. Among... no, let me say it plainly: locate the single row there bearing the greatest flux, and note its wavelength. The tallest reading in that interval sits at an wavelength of 8628.79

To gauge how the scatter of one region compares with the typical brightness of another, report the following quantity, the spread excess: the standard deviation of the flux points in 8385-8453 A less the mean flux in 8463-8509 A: -34.8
